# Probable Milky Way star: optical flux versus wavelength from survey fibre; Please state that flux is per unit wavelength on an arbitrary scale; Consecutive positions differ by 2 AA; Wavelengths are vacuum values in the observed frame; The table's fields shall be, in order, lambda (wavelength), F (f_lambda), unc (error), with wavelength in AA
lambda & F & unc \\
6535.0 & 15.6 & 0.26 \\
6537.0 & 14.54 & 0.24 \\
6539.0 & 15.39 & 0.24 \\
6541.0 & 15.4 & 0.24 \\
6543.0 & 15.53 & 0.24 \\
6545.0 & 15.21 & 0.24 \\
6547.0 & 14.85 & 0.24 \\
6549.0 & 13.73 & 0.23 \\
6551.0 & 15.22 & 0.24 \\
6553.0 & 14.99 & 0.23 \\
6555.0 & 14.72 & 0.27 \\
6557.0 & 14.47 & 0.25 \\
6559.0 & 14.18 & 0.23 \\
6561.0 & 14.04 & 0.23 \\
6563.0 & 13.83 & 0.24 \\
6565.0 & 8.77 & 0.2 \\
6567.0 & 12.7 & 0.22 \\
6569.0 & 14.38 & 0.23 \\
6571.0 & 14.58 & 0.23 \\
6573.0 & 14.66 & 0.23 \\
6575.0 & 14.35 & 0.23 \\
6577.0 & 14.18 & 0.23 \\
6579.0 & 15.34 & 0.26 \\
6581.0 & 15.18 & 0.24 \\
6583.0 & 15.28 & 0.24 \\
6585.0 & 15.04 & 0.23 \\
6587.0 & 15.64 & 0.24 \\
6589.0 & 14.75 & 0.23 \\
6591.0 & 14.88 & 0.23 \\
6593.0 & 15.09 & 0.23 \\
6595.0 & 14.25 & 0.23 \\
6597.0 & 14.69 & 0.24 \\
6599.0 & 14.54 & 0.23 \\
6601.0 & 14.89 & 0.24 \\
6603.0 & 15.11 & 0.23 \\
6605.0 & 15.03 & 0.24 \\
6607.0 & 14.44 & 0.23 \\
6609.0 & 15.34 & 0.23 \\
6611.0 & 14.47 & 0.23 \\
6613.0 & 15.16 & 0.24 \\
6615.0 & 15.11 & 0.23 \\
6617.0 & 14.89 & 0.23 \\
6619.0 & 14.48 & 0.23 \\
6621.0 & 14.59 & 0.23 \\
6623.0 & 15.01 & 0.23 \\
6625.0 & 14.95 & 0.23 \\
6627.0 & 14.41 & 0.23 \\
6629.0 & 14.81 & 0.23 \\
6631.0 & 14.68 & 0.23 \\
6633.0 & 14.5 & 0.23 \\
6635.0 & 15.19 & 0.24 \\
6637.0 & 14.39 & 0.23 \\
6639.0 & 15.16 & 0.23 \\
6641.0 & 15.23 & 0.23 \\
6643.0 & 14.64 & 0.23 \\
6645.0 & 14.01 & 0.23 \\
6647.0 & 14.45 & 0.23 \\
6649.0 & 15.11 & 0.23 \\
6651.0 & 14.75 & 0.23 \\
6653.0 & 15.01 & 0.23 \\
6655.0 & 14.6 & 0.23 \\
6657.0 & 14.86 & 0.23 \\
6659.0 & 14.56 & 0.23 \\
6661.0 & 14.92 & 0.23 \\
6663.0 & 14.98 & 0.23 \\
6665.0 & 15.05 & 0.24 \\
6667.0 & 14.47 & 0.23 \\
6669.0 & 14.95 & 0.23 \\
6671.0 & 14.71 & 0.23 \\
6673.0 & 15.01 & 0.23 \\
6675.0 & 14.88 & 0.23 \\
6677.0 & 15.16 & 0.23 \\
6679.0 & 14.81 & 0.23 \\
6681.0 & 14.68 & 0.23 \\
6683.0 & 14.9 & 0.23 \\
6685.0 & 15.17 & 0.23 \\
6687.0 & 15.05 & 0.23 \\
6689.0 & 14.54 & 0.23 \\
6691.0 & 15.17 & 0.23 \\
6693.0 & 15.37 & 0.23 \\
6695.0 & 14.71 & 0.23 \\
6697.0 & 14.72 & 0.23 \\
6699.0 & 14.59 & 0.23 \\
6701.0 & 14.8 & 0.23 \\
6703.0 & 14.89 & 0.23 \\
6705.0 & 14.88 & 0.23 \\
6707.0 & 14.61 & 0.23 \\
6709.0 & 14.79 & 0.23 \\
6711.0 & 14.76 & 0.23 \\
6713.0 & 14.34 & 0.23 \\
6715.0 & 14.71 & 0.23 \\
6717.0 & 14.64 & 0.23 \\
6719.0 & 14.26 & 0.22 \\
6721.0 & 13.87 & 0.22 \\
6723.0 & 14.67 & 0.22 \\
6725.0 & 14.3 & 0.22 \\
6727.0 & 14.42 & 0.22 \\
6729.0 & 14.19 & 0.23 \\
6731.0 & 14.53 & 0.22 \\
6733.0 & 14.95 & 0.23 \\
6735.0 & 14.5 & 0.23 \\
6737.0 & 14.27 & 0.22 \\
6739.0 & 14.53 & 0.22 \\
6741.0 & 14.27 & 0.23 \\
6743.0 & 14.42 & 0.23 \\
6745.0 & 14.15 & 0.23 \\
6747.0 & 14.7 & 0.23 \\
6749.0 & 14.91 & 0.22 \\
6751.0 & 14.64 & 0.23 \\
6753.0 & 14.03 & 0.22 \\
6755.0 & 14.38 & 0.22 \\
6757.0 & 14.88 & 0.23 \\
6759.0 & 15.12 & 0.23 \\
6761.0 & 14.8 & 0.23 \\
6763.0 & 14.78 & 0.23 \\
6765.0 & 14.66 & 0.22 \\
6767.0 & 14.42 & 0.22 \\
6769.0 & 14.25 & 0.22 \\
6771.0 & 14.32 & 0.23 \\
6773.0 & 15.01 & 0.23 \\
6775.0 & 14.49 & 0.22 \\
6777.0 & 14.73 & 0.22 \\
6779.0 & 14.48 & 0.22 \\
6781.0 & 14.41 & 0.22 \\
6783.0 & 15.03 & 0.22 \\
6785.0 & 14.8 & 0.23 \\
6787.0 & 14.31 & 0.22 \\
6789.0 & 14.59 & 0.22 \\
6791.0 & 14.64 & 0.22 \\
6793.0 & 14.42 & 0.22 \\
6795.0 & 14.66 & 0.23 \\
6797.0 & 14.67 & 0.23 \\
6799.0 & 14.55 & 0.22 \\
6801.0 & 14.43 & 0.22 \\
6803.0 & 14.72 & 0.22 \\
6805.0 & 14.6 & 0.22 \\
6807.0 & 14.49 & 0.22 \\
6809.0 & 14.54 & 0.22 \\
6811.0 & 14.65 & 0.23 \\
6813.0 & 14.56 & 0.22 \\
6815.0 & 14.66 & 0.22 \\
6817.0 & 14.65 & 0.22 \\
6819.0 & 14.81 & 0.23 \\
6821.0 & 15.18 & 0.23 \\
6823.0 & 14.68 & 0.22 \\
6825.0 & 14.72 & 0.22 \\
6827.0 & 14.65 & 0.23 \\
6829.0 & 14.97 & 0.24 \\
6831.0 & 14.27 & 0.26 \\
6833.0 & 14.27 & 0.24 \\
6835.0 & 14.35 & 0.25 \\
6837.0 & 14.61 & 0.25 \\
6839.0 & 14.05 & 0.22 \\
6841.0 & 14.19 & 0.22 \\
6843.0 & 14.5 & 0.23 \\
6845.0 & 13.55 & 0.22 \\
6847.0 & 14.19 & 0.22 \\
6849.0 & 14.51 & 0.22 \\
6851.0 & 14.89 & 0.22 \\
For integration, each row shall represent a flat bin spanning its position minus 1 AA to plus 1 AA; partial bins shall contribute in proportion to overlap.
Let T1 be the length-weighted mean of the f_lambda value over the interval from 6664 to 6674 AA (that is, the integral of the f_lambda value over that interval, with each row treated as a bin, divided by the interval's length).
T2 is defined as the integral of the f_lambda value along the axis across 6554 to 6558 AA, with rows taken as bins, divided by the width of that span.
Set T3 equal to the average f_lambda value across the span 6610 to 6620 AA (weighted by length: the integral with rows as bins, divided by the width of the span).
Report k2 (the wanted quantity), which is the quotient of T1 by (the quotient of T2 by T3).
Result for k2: 15.1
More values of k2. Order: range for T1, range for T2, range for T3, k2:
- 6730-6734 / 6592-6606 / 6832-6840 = 14.3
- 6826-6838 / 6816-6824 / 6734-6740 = 14.1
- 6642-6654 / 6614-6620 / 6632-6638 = 14.5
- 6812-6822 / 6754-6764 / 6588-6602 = 14.7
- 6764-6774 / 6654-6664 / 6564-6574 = 12.8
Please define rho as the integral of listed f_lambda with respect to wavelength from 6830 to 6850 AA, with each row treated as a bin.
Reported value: 285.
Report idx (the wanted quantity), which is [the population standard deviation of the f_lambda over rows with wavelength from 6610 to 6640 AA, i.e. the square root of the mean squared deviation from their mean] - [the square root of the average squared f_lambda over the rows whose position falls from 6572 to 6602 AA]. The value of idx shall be -14.57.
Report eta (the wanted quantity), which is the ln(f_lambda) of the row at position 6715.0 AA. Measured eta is 2.69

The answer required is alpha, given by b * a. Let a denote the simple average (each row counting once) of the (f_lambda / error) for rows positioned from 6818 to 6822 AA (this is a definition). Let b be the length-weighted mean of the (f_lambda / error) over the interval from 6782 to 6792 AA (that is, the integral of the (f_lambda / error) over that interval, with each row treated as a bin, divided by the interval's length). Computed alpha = 4310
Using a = 65.20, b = 66.1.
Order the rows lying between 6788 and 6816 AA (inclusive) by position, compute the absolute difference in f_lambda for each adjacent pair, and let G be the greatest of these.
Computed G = 0.29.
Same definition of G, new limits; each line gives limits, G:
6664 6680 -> 0.58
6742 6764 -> 0.61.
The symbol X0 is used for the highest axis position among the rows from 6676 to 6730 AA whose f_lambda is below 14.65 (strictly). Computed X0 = 6729.0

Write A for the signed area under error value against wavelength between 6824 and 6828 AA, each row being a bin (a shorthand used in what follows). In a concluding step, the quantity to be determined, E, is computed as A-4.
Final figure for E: -3.1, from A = 0.9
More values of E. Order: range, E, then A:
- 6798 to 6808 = -1.8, 2.2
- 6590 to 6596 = -2.6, 1.4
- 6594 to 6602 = -2.1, 1.9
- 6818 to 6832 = -0.7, 3.3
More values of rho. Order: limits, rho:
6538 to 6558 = 299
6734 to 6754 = 289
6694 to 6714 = 294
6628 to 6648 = 294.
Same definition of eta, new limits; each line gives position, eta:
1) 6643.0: 2.68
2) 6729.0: 2.65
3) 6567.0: 2.54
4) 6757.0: 2.70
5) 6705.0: 2.70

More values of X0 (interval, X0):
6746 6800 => 6799.0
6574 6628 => 6627.0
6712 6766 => 6755.0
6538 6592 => 6577.0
